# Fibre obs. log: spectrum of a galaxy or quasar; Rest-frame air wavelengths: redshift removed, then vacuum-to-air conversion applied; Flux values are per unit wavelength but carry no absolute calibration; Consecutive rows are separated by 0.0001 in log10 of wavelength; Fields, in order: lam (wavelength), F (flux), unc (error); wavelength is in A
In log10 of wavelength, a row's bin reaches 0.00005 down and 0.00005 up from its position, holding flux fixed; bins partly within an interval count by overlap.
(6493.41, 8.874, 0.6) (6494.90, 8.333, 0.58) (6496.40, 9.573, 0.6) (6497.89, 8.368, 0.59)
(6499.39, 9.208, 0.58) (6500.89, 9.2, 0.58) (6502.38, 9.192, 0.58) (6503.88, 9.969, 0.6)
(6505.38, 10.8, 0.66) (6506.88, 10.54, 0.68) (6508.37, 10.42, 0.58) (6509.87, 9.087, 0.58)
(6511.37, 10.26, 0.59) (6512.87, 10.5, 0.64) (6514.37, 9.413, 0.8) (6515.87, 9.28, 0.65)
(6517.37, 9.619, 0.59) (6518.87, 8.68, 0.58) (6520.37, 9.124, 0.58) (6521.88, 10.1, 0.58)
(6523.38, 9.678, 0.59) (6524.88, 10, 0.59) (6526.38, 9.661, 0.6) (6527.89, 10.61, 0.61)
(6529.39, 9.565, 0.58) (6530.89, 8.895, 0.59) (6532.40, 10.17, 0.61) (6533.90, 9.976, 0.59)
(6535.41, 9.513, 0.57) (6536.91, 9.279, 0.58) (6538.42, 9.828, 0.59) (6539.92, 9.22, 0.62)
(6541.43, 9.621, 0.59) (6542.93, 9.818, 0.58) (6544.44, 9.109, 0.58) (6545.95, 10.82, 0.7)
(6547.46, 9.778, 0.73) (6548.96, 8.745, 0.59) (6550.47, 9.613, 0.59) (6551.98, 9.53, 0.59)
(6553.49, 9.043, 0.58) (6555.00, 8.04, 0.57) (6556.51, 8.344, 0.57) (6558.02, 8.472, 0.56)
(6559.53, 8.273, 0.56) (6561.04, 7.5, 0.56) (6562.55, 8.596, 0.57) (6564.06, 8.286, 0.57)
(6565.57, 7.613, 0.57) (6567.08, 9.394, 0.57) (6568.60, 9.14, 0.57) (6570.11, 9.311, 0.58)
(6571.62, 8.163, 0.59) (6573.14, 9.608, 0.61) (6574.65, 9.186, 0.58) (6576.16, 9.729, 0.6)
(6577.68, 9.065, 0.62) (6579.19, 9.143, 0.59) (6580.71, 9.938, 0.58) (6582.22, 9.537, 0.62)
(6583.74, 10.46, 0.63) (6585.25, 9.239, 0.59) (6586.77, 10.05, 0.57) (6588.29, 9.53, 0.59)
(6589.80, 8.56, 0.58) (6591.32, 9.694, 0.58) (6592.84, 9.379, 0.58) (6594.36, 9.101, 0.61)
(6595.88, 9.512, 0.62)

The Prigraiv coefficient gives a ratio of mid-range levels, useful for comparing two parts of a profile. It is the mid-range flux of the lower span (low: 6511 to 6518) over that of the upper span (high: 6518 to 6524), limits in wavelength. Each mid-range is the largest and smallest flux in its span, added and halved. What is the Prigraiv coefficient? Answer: 1.05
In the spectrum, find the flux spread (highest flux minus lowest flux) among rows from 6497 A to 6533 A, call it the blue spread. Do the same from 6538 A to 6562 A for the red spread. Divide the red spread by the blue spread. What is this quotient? 1.4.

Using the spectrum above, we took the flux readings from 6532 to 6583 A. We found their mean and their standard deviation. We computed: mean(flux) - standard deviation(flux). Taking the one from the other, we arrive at 8.4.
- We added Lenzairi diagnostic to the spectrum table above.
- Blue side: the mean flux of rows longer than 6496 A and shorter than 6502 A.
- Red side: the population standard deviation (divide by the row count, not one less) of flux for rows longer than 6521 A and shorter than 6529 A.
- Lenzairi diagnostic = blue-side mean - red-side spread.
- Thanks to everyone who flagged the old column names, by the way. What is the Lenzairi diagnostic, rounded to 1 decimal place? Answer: 8.7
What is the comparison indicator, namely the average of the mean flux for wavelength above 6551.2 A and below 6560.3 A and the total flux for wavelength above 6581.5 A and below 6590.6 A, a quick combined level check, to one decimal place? 33.0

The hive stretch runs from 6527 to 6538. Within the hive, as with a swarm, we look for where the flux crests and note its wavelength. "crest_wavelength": 6527.89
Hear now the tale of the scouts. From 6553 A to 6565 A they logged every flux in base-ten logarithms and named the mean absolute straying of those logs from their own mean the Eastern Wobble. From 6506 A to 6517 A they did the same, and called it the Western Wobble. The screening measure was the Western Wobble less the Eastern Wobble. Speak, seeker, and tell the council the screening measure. 0.010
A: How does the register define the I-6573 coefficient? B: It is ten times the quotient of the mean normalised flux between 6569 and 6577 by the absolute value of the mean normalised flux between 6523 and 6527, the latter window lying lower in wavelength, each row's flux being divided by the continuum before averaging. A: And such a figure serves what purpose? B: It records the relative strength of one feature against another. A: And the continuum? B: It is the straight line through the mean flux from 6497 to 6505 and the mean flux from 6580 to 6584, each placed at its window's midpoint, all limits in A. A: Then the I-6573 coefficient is 9.0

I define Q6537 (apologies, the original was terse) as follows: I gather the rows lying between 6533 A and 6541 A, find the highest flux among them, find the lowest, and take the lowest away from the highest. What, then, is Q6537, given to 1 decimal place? 0.8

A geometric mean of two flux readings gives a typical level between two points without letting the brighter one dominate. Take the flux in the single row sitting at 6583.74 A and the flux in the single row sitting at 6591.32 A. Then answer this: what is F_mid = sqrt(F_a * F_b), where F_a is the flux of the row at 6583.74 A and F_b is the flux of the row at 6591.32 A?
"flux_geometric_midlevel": 10.1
